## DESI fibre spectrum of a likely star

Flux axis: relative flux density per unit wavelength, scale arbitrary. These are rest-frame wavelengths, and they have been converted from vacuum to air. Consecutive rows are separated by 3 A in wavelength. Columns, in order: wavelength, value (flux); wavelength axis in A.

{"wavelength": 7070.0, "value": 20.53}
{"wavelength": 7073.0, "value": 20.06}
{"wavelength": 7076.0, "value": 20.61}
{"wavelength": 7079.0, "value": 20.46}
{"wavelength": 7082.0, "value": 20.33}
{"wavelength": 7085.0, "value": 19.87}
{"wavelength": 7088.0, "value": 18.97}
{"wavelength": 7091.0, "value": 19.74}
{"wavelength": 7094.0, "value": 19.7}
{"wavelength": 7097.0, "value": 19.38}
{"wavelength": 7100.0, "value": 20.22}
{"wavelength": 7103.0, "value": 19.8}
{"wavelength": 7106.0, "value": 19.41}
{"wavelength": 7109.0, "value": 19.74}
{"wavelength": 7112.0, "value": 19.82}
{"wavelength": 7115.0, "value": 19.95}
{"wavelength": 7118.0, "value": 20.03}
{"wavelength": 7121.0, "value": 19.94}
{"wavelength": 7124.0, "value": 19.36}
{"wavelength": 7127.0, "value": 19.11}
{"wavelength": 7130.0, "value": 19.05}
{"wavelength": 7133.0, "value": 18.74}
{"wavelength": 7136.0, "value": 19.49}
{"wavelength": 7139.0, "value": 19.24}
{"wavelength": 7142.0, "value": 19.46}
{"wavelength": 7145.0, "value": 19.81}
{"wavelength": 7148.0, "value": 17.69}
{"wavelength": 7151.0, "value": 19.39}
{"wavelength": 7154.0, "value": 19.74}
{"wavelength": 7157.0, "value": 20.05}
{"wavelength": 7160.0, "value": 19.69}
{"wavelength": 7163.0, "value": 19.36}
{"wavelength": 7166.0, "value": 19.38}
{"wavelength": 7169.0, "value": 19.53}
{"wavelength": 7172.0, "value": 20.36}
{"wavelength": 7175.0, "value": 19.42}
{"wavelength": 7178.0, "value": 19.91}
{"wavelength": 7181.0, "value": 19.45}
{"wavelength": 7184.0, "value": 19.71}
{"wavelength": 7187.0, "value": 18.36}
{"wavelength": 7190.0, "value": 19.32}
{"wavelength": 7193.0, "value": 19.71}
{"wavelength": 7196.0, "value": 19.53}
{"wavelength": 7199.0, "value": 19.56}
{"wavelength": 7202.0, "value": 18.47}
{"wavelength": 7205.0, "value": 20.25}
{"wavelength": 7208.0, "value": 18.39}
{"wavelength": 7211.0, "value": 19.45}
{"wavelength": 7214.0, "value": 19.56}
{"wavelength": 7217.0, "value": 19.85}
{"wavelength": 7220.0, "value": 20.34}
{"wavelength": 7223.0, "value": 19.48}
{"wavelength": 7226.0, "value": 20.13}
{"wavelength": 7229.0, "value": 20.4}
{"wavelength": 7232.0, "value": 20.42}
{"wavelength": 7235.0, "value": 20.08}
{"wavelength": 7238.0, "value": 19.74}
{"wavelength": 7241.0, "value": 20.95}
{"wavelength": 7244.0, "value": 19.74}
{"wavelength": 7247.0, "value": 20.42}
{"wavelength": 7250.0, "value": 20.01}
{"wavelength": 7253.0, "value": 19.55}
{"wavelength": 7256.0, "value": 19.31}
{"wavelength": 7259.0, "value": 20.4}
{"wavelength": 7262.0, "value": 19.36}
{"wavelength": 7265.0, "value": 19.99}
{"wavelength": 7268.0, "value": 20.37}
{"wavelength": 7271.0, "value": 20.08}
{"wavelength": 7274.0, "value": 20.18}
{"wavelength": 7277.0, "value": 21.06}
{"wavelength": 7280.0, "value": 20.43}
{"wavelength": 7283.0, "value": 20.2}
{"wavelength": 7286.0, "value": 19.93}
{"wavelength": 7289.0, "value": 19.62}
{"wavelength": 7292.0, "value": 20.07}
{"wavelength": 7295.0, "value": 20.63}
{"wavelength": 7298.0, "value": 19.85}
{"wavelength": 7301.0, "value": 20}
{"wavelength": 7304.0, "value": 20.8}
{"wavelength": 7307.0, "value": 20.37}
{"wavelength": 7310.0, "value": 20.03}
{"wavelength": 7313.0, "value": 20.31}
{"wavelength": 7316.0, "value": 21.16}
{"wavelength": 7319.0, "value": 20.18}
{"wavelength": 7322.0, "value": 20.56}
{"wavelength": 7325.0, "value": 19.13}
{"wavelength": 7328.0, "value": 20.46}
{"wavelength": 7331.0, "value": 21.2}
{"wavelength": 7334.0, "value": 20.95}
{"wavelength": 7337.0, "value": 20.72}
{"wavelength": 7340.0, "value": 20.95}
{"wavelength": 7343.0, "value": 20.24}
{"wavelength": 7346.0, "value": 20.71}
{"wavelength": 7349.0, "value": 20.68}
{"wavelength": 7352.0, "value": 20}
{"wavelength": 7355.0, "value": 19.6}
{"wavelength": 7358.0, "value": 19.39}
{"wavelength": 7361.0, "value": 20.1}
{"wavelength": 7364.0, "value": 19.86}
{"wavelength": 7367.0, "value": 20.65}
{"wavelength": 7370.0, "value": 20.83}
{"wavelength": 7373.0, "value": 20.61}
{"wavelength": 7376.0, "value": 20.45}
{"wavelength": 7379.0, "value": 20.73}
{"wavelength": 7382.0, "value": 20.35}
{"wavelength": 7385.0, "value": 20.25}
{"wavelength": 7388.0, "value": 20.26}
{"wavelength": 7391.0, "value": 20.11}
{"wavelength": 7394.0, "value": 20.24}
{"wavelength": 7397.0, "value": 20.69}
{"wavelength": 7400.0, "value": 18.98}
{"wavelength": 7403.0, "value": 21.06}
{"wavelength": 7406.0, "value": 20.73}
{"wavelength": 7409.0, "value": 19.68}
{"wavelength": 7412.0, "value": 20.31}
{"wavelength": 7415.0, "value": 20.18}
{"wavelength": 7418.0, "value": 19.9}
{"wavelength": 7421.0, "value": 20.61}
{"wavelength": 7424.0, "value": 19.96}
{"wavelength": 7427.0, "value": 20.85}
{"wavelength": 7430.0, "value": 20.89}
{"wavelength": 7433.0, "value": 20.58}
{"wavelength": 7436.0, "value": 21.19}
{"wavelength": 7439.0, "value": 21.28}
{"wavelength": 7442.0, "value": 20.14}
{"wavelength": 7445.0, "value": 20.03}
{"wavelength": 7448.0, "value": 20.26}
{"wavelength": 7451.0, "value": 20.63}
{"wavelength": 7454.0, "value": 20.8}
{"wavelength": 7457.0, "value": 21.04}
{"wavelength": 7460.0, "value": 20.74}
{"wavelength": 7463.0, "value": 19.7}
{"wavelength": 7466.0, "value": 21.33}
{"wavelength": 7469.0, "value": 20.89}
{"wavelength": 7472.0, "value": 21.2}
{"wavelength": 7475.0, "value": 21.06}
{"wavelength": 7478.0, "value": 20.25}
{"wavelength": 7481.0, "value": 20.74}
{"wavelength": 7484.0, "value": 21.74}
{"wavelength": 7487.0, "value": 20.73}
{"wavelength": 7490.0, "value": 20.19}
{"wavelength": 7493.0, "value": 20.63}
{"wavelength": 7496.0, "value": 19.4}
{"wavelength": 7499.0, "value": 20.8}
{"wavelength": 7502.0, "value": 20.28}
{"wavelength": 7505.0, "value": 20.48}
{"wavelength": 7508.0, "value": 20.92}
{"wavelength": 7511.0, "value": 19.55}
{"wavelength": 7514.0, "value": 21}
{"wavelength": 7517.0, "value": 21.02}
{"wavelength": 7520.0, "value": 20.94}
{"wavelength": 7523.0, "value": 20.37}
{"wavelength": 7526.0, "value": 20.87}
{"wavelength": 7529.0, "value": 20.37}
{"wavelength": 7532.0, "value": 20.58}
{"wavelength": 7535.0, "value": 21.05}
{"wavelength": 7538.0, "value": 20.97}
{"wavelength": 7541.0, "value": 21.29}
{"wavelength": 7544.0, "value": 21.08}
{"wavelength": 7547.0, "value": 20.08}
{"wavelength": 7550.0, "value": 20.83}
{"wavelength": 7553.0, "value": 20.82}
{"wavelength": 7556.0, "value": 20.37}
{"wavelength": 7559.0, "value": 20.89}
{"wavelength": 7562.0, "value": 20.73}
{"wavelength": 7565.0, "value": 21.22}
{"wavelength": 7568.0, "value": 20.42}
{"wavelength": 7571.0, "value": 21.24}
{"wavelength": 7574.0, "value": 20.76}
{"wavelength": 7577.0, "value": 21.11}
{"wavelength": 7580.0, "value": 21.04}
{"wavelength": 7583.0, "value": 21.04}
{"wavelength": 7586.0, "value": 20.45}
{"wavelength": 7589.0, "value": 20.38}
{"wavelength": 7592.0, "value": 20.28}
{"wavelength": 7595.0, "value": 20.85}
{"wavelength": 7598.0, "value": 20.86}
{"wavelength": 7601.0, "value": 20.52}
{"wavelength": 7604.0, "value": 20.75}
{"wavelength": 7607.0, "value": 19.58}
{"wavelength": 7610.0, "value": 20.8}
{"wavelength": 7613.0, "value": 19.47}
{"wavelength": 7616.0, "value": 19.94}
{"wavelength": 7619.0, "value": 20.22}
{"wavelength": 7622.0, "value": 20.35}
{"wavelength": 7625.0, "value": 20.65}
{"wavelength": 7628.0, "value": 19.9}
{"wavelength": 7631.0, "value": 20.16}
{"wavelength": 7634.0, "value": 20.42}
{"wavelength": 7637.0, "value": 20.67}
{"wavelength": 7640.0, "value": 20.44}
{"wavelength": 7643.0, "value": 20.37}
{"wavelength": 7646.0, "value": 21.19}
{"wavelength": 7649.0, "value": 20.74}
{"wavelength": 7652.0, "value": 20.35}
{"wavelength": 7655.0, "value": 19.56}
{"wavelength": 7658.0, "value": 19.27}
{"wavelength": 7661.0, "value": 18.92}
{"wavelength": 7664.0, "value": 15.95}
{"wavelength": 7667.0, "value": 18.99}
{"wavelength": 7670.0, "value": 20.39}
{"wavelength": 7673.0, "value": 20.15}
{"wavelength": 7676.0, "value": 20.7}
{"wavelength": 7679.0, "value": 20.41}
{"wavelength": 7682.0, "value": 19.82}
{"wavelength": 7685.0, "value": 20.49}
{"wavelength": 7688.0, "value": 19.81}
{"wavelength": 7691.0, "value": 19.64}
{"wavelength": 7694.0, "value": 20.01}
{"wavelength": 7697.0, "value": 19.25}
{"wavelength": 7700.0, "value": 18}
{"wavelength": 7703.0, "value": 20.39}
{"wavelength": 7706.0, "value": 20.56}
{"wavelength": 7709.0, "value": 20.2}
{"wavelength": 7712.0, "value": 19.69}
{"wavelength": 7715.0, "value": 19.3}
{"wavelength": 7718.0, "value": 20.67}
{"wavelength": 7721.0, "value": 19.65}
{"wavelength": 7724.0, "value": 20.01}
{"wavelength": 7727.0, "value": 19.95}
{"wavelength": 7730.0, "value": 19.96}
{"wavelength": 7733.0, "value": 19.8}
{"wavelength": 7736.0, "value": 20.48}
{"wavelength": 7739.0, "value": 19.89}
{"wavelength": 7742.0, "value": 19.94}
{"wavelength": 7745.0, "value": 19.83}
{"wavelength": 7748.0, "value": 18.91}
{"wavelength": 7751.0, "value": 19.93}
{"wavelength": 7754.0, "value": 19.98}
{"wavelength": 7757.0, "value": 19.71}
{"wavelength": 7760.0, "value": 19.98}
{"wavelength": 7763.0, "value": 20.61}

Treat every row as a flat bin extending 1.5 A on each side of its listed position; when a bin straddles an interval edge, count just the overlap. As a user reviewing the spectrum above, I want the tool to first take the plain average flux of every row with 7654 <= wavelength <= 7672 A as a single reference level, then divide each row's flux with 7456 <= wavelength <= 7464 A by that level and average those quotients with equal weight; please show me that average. 1.09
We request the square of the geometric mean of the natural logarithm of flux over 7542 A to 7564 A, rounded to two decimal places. 9.18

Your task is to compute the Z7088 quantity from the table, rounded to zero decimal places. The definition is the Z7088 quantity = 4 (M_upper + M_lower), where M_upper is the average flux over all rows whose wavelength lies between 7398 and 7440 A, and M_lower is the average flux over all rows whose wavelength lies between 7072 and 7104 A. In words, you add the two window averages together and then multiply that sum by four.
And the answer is 161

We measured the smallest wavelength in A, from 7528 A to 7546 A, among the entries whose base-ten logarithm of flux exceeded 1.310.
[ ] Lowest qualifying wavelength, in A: 7532.0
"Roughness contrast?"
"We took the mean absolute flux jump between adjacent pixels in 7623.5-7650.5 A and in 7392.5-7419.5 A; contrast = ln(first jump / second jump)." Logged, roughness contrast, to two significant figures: -0.77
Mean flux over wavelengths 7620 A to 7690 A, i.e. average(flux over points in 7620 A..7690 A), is 20.0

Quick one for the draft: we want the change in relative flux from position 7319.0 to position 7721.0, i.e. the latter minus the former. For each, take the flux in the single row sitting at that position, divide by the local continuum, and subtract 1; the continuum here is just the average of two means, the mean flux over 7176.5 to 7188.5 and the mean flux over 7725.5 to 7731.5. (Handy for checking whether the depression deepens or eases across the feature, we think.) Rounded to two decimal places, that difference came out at -0.03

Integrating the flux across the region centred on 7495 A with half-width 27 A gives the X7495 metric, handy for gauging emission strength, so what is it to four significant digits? 1115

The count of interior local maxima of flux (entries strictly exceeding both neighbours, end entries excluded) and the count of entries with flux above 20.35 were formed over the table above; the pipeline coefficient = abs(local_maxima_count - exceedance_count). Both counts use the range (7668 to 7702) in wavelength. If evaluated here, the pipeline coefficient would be 1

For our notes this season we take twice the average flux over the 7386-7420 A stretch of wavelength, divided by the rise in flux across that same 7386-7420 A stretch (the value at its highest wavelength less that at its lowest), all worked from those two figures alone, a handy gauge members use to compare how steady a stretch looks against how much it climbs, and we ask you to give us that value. -112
